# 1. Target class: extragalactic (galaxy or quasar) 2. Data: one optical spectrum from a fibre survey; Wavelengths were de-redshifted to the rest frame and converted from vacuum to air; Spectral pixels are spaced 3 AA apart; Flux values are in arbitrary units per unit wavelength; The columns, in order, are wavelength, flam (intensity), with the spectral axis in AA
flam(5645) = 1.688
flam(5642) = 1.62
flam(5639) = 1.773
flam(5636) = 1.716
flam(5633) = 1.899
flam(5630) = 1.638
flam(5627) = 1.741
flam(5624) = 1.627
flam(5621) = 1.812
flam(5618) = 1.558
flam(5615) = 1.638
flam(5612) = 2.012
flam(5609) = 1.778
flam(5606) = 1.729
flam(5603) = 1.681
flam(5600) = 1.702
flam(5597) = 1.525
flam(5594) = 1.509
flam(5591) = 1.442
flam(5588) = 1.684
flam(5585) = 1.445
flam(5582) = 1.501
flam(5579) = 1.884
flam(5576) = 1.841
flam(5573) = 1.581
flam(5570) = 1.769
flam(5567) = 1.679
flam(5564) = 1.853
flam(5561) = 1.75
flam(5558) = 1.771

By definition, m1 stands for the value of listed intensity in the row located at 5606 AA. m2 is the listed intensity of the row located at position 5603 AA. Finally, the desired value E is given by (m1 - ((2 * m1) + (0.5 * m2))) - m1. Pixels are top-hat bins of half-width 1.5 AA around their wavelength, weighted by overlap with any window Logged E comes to -4.30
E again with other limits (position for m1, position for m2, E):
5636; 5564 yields -4.36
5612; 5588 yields -4.87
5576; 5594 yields -4.44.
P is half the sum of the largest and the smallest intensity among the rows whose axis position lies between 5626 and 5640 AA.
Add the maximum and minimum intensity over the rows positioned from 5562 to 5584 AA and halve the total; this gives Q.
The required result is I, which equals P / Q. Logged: 1.04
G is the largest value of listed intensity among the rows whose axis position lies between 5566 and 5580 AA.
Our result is 1.884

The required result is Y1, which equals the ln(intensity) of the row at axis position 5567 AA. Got 0.52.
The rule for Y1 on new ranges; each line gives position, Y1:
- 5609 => 0.58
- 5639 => 0.57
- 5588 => 0.52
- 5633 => 0.64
